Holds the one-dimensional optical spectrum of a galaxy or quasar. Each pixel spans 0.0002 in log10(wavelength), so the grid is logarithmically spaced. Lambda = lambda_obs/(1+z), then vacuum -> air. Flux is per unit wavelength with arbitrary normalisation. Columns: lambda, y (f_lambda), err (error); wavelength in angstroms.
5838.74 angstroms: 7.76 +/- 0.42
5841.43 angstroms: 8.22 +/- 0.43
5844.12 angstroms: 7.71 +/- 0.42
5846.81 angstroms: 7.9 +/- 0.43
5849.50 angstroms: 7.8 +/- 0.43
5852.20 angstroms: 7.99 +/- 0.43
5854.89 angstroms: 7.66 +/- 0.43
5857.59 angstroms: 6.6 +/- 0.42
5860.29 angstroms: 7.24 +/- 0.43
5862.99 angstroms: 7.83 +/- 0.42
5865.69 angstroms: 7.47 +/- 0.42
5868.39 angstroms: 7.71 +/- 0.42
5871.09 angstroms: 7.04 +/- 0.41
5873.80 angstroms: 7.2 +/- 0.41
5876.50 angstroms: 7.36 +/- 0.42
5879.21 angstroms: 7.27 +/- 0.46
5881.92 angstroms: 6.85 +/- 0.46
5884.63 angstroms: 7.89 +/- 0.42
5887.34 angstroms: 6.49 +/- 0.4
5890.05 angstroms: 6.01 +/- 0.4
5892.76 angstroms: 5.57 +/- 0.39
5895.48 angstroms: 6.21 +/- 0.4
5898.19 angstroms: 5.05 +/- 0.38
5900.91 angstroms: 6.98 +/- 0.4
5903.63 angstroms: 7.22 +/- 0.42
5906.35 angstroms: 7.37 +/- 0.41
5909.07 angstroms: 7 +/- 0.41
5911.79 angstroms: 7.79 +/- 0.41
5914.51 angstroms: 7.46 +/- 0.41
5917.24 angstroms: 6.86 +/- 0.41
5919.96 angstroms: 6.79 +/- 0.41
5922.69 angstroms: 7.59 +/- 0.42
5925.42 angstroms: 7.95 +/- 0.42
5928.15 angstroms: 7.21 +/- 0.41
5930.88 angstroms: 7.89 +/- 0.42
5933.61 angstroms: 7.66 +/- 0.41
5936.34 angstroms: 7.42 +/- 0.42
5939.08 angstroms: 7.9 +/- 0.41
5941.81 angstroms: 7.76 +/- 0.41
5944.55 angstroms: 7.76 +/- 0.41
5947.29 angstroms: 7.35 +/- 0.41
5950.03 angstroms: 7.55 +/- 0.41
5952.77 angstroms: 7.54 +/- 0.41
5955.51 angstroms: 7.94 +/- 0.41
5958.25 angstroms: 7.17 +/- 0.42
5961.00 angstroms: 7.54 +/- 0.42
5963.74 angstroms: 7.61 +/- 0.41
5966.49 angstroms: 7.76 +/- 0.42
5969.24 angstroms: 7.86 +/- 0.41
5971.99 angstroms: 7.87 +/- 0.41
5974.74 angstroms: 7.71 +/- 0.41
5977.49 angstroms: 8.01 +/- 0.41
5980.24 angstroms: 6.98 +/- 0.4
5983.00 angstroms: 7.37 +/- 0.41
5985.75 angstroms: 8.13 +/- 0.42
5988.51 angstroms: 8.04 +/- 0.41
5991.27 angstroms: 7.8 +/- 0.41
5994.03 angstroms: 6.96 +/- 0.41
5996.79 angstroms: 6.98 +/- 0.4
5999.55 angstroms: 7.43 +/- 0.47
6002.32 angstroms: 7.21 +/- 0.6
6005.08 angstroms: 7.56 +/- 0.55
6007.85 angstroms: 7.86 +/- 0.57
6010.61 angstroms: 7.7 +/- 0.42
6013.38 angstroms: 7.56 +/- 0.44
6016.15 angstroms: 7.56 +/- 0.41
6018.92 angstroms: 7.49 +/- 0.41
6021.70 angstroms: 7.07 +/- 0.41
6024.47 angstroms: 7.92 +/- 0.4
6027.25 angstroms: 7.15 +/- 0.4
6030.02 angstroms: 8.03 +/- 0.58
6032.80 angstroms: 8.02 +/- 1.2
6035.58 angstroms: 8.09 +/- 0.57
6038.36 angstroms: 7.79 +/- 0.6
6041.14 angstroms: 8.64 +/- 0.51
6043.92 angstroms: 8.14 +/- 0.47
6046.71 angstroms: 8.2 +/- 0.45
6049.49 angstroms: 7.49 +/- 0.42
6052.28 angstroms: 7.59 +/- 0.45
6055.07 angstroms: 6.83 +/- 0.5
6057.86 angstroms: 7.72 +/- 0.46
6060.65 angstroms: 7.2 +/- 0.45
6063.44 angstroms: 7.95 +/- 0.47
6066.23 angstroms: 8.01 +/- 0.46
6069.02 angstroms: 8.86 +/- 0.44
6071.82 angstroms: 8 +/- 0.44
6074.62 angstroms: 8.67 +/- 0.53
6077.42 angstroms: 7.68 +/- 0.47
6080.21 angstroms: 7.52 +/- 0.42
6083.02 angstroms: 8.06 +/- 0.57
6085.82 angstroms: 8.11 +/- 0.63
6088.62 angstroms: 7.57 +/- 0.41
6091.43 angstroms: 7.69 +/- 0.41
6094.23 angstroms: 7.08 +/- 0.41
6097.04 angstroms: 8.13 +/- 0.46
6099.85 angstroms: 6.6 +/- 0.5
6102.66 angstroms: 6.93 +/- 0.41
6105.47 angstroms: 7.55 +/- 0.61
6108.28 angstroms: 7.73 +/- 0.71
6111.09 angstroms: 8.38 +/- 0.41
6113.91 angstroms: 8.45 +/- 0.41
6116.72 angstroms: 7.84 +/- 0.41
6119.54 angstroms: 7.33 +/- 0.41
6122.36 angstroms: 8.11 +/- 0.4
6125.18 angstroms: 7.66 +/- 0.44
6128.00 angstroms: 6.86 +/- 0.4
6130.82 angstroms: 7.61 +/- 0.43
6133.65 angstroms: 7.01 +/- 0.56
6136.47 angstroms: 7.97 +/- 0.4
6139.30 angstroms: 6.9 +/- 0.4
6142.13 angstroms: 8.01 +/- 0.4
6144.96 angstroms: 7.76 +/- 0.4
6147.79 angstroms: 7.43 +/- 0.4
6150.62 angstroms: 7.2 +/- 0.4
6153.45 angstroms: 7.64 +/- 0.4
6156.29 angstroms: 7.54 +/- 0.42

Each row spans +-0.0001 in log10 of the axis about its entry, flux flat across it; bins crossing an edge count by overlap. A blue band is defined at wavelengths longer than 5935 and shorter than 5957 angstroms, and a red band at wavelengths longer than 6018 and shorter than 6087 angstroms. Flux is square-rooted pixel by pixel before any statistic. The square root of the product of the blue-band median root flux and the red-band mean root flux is 2.78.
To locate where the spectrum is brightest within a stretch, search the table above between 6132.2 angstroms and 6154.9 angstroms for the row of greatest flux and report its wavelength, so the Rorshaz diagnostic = 6142.13 angstroms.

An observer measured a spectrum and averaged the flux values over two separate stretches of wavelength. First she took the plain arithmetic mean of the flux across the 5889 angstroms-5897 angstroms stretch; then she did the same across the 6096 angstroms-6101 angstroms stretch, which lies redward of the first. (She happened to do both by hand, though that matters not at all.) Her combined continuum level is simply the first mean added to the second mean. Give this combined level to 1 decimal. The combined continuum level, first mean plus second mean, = 13.3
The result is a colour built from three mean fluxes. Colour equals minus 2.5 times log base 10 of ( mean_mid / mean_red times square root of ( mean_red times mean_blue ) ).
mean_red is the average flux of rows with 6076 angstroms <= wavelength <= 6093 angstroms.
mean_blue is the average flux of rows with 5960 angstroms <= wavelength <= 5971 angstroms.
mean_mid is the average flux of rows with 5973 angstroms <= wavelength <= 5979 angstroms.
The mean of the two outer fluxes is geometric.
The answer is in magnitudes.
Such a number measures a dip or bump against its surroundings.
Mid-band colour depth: -2.23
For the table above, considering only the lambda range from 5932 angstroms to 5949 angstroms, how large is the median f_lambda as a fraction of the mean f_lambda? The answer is 1.01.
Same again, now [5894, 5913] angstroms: 1.03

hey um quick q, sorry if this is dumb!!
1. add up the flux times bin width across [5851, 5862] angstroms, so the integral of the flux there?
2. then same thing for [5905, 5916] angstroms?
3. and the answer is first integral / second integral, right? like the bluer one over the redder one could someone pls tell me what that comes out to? 1.0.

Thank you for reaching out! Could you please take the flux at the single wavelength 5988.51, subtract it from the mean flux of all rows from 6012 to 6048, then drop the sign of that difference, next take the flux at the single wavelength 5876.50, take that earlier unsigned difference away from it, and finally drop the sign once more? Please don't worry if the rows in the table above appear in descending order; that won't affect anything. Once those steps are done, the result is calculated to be 7.1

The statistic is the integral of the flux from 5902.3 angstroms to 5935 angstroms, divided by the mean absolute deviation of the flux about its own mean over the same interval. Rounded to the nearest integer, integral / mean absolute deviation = 747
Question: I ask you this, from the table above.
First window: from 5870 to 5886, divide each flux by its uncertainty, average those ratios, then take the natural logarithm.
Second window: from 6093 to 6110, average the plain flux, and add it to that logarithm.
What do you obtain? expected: 10.2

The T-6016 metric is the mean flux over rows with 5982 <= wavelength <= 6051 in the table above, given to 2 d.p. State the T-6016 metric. 7.69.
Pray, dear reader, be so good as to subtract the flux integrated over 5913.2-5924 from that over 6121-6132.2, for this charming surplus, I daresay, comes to 7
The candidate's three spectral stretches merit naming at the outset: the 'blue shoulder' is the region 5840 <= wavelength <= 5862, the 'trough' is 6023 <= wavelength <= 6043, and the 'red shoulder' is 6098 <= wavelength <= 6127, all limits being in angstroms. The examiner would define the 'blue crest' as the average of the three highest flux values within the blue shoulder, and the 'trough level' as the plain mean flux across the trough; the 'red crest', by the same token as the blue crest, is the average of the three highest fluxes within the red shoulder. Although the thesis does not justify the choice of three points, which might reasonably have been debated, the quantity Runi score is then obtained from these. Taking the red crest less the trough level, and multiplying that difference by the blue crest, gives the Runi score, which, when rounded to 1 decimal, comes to 2.9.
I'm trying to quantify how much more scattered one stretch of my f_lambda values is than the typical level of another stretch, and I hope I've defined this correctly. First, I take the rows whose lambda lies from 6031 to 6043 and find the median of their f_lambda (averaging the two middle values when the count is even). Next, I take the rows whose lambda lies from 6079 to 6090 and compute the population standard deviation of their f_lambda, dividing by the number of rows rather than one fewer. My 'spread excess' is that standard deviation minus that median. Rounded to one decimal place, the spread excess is -7.8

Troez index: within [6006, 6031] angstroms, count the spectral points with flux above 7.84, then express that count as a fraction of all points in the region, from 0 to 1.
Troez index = 0.33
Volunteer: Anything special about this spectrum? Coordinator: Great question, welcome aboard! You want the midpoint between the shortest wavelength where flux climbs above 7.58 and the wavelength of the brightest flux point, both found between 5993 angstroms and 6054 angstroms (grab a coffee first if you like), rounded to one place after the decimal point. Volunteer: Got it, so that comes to 6024.5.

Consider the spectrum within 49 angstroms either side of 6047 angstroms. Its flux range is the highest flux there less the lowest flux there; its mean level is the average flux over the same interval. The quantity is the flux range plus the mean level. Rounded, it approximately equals 9.8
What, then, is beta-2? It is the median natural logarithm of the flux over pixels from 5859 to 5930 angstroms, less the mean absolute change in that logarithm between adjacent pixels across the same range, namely 1.892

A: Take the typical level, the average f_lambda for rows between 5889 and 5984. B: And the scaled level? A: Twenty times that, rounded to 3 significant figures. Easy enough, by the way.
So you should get 146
